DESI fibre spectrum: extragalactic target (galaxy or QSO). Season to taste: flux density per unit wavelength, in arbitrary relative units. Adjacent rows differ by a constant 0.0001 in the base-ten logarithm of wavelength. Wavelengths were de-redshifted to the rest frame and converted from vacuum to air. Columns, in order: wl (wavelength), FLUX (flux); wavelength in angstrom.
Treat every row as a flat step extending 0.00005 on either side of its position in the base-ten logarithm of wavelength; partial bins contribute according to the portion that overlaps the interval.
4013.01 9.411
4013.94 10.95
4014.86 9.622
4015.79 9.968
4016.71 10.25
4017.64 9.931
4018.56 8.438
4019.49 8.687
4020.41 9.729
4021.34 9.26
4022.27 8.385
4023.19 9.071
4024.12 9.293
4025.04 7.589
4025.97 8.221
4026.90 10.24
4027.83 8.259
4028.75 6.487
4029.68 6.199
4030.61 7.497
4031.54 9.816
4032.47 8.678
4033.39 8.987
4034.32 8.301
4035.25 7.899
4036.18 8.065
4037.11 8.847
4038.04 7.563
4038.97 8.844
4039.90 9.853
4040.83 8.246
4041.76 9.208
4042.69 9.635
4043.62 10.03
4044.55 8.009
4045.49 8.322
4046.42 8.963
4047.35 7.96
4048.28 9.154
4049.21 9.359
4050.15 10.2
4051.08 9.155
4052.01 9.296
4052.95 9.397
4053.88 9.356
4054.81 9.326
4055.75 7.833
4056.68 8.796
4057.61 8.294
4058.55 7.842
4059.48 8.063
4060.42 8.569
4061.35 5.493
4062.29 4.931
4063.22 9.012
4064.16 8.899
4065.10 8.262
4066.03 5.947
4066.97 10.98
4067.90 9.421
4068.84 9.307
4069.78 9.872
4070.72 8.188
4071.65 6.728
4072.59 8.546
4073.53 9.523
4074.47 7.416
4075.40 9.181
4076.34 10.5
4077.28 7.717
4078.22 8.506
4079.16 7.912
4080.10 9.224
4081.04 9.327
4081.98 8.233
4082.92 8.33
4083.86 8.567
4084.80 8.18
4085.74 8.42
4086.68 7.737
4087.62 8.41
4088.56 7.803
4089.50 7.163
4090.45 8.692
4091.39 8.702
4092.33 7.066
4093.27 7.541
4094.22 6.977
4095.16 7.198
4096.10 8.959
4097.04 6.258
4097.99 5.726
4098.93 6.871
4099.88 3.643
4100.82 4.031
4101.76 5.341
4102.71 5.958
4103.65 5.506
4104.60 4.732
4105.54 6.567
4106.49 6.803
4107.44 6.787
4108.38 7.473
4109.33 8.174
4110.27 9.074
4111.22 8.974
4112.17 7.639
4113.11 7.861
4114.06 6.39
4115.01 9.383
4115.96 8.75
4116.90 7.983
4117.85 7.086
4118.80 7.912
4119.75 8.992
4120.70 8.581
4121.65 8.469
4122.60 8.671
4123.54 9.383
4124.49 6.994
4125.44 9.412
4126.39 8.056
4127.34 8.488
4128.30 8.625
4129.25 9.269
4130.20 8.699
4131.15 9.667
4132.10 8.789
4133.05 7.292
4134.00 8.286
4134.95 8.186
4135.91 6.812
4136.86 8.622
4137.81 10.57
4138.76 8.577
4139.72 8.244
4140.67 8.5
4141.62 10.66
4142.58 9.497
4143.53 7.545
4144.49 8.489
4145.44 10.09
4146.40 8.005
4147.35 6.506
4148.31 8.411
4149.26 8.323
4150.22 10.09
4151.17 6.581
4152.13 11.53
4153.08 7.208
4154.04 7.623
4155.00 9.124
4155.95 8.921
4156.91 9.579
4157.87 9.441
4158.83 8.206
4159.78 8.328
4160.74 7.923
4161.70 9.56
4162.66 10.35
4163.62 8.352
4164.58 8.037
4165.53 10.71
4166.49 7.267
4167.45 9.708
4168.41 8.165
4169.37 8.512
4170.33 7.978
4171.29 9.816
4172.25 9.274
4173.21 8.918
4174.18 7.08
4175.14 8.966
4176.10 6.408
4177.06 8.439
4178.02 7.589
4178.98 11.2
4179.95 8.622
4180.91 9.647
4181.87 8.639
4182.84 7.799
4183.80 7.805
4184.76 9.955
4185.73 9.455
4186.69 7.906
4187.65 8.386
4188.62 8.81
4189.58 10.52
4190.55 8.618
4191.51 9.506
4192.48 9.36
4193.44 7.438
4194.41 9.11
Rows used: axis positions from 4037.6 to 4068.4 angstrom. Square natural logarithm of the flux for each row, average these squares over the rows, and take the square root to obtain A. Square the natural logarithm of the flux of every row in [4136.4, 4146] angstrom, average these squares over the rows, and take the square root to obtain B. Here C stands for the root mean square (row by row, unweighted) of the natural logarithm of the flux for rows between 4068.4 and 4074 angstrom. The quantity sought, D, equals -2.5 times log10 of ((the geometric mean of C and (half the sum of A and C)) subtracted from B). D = 3.32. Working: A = 2.15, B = 2.20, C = 2.16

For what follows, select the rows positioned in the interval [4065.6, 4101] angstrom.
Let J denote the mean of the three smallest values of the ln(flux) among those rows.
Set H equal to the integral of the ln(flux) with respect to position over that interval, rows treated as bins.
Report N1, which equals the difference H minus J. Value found 71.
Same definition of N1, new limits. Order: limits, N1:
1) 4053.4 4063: 18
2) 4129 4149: 41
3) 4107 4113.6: 12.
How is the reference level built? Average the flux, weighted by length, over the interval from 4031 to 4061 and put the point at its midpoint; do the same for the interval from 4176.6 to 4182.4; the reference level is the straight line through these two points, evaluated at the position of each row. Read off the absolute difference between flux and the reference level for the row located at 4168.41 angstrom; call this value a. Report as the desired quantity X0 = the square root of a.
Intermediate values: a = 0.8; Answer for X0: 0.9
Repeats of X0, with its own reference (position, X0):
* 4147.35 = 1.6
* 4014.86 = 0.9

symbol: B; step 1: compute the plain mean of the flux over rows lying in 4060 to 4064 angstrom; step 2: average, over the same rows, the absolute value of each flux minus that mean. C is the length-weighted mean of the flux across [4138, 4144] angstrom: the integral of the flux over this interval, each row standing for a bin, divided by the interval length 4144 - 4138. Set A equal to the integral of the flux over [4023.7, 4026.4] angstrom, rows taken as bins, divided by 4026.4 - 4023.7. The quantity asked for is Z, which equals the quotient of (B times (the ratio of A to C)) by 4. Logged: 0.42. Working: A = 8.4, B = 1.8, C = 8.9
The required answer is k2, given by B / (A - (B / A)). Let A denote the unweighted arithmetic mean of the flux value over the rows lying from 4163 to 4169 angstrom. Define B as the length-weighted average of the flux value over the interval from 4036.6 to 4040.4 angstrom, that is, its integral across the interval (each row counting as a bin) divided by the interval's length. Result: 1.138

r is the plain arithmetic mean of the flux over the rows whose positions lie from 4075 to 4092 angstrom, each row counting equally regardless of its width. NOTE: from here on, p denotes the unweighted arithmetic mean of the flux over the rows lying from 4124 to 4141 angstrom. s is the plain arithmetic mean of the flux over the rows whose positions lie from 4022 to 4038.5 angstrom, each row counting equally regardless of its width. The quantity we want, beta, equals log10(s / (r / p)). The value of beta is 0.920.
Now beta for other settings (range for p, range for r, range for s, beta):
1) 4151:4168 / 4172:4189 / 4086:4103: 0.848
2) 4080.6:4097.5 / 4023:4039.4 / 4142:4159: 0.917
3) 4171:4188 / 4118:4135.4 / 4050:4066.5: 0.923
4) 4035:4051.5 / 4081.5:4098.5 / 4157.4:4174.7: 0.999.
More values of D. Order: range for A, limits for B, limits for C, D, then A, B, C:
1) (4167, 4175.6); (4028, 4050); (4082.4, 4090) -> 3.74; 2.16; 2.14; 2.09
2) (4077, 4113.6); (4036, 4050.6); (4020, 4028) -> 3.29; 1.99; 2.18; 2.18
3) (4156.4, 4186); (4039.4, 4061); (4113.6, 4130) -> 3.22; 2.17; 2.19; 2.12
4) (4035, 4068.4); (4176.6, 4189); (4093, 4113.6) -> 1.68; 2.14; 2.17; 1.90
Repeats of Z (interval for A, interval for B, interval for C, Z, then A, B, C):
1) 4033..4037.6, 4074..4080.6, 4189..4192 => 0.19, 8.4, 0.9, 9.5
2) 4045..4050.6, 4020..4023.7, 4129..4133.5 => 0.10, 9.0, 0.4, 8.7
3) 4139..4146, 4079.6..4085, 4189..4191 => 0.10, 9.0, 0.4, 9.5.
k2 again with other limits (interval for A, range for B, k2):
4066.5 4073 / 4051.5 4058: 1.112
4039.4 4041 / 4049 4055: 1.180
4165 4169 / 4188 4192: 1.176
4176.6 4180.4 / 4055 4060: 1.023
